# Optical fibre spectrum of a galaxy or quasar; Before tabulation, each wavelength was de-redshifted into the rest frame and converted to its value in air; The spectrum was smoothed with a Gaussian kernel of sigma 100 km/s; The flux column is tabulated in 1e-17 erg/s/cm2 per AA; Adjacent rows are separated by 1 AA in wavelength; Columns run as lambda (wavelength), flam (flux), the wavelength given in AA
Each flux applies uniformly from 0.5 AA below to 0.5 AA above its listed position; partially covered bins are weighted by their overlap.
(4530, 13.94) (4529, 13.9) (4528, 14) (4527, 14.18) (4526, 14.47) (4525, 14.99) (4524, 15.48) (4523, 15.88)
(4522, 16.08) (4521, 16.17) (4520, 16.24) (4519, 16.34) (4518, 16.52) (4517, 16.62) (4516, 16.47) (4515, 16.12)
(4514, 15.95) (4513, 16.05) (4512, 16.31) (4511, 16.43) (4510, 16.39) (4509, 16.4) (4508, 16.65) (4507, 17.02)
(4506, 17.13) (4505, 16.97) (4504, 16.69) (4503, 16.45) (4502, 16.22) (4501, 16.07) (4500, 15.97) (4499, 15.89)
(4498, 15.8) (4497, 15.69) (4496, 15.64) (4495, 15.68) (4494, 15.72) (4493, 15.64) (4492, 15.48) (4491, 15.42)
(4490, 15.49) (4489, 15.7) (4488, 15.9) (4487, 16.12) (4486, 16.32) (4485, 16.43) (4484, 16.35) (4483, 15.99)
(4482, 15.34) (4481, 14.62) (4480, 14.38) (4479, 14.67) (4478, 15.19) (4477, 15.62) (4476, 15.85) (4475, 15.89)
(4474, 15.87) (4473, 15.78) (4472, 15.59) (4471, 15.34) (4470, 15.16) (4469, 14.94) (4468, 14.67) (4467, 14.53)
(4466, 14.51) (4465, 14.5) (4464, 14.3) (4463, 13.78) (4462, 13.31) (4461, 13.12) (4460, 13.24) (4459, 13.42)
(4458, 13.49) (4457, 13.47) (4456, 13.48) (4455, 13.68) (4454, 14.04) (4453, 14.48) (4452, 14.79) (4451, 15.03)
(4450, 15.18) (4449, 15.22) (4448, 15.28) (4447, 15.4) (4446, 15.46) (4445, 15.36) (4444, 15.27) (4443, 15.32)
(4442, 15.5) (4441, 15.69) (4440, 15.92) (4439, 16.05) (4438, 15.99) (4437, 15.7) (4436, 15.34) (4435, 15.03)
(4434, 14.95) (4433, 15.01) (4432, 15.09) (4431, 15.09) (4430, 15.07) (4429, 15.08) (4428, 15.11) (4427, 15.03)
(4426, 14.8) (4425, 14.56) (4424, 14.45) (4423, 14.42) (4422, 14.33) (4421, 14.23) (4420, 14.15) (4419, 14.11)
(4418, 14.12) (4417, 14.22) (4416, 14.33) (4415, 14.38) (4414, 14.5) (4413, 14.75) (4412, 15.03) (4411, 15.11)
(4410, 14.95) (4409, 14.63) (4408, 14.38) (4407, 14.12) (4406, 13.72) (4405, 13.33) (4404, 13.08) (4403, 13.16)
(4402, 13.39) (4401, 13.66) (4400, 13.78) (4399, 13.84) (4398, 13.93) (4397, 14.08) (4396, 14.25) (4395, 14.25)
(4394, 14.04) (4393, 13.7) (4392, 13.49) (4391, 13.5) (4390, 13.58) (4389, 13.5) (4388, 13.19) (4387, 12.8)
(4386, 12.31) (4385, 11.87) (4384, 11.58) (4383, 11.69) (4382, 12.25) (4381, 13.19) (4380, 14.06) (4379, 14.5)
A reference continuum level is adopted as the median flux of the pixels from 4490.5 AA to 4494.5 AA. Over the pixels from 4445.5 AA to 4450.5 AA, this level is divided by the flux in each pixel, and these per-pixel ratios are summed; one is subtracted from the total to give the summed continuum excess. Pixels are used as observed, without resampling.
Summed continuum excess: 4.08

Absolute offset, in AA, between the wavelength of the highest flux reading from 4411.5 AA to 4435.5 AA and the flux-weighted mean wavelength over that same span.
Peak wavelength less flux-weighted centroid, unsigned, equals 4.4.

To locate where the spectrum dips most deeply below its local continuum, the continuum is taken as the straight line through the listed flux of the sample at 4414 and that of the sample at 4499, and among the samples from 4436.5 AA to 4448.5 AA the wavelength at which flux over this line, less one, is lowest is 4448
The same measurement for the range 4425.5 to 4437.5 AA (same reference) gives 4426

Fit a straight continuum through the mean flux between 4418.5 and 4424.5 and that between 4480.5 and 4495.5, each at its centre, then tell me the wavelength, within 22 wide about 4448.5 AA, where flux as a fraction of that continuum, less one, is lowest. 4459 AA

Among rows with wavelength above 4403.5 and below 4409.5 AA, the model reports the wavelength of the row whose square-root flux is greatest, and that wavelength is 4409 AA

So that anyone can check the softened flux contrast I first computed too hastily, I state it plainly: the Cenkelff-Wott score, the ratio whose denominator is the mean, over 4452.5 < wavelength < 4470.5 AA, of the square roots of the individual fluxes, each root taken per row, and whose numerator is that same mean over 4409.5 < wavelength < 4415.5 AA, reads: 1.03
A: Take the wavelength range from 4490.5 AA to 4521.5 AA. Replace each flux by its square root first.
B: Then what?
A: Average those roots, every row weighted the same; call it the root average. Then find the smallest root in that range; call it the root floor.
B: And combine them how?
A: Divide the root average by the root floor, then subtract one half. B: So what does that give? 0.525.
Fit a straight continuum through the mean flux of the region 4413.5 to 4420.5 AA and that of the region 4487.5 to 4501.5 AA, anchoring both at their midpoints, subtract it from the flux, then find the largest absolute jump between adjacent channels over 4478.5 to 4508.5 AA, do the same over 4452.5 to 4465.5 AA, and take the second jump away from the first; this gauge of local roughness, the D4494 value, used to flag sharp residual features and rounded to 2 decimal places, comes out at 0.20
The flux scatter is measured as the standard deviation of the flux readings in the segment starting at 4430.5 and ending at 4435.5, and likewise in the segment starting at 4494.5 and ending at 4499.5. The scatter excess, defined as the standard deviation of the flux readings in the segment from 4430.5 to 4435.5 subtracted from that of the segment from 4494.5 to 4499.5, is 0.04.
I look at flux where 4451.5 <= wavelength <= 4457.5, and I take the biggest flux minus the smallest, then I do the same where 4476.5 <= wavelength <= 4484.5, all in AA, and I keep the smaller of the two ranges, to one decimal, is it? 1.3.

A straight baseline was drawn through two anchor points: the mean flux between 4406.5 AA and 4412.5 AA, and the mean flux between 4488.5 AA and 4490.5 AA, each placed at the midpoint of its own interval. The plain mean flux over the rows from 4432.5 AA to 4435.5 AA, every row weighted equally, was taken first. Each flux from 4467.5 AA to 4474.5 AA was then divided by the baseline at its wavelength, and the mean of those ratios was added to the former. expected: 16.0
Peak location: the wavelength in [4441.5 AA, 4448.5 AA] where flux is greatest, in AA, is 4442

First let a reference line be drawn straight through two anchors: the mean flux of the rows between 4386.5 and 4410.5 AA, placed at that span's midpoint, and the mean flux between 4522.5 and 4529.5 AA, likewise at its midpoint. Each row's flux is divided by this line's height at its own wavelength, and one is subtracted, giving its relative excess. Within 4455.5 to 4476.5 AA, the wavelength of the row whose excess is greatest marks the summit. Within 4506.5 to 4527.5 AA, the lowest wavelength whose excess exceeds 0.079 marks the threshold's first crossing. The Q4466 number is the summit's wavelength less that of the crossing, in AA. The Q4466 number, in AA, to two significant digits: -32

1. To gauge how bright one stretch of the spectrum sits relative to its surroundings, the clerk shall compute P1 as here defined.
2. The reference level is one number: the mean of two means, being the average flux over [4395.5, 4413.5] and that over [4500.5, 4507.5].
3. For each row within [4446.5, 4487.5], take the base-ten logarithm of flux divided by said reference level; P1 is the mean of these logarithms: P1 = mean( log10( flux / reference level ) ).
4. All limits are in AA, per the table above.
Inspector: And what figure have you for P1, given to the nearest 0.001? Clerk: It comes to -0.016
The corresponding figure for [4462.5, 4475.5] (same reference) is -0.011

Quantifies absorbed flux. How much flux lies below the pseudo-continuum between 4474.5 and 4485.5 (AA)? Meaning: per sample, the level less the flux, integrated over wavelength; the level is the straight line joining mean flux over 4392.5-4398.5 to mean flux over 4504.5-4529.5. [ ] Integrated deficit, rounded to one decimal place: -1.3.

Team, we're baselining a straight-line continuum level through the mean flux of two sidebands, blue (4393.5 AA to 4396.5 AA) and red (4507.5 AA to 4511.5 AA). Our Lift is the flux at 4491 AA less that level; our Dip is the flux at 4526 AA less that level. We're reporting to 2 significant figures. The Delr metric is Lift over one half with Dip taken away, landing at -0.24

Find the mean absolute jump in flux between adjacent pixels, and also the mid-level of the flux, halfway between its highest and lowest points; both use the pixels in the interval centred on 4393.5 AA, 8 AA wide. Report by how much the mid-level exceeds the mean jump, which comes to 13.7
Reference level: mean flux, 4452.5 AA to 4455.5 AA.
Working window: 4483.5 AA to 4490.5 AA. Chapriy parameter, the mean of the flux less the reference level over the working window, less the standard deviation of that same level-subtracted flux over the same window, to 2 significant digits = 1.6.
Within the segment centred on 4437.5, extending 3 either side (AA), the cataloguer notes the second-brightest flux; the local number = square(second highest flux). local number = 256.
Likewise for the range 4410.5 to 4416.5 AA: 226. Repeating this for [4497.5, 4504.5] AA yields 271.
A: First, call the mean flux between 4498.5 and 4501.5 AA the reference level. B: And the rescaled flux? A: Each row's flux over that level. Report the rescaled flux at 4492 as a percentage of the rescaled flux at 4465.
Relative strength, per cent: 107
